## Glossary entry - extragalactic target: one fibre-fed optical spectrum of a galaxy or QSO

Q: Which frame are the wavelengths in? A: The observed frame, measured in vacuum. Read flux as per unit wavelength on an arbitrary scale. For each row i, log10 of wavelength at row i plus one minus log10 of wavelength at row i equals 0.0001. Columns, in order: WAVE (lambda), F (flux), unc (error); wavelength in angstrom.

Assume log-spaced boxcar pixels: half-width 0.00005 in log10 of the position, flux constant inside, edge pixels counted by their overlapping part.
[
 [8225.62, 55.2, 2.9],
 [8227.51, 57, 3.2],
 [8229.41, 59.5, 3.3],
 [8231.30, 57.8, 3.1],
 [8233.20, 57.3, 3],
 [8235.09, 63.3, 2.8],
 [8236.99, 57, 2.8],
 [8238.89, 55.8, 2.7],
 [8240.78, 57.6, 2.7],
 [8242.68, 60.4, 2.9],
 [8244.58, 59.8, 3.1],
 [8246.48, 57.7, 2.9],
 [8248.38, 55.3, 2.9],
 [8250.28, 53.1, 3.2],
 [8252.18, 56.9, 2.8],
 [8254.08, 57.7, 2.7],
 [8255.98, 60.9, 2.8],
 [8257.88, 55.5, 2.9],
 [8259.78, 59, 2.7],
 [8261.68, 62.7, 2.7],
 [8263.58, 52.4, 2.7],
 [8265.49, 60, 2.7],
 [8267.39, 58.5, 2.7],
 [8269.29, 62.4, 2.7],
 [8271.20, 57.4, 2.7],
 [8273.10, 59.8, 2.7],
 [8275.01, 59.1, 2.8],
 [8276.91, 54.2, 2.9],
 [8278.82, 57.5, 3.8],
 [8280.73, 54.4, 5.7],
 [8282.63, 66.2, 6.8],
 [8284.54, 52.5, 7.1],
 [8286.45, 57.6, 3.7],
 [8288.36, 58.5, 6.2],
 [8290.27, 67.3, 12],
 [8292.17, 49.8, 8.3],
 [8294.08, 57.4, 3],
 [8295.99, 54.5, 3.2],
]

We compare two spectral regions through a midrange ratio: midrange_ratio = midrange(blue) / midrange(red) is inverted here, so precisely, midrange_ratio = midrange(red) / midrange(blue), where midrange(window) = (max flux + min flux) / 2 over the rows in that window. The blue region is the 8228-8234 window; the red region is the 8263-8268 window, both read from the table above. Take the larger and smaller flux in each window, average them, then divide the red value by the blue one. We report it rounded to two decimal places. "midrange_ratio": 0.96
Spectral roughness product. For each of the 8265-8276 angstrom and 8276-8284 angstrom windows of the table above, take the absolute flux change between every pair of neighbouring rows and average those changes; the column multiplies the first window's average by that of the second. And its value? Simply 16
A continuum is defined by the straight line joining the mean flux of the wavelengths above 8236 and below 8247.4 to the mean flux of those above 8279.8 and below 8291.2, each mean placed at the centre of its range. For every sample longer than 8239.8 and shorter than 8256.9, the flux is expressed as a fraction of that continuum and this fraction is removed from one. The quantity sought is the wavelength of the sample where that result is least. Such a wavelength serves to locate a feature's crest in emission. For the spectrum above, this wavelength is 8255.98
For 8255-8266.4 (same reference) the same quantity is 8261.68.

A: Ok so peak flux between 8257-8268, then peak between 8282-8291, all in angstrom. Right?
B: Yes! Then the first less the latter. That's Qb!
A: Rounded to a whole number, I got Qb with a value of -5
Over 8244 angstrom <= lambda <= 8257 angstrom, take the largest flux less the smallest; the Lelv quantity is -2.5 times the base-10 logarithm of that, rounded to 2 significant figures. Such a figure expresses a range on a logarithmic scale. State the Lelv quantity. -2.2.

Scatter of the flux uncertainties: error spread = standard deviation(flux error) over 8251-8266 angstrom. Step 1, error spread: 0.1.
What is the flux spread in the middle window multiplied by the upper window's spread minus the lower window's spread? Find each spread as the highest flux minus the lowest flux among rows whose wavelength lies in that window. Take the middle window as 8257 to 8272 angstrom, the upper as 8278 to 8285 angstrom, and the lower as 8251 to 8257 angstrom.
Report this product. 100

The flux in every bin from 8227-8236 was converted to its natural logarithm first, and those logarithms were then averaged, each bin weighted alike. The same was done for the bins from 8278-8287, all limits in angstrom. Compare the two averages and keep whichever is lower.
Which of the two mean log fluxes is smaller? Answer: 4.05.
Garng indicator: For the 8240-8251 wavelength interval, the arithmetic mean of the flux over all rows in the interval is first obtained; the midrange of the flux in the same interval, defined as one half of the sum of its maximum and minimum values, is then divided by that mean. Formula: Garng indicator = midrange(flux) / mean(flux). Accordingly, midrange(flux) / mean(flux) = 0.99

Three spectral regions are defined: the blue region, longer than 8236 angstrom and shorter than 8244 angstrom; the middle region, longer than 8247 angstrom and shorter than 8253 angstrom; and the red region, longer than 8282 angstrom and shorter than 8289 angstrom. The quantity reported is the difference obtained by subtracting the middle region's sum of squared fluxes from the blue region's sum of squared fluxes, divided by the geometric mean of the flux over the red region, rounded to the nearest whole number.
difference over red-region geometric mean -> 72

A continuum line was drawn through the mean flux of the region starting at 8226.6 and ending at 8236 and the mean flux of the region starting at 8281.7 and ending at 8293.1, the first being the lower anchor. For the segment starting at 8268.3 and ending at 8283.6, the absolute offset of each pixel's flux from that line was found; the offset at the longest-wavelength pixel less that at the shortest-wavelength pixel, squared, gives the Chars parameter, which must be 15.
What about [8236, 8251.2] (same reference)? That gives 15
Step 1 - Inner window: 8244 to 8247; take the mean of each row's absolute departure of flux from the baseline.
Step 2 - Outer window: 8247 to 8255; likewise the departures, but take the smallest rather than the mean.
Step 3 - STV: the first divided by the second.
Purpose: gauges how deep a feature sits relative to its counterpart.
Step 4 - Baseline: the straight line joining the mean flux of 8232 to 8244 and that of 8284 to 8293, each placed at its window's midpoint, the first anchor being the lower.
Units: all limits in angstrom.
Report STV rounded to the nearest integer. 2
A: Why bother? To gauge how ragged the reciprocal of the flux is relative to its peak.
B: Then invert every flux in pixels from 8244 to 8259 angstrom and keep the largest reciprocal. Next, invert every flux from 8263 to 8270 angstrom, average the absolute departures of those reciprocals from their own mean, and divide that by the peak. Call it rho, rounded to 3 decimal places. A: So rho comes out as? 0.050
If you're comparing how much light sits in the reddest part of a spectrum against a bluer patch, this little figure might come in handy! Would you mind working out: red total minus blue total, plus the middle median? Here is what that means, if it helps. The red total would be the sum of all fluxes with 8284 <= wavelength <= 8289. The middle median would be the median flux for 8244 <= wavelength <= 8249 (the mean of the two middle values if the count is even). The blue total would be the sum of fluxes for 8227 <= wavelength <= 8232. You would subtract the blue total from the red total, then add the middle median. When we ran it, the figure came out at 52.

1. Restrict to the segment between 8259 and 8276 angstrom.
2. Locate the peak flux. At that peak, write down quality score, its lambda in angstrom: 8261.68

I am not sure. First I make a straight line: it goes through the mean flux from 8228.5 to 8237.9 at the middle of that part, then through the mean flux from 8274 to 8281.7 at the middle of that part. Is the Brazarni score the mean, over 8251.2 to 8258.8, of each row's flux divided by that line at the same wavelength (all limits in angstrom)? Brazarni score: 1.00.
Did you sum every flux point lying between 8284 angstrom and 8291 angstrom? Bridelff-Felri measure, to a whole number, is 236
